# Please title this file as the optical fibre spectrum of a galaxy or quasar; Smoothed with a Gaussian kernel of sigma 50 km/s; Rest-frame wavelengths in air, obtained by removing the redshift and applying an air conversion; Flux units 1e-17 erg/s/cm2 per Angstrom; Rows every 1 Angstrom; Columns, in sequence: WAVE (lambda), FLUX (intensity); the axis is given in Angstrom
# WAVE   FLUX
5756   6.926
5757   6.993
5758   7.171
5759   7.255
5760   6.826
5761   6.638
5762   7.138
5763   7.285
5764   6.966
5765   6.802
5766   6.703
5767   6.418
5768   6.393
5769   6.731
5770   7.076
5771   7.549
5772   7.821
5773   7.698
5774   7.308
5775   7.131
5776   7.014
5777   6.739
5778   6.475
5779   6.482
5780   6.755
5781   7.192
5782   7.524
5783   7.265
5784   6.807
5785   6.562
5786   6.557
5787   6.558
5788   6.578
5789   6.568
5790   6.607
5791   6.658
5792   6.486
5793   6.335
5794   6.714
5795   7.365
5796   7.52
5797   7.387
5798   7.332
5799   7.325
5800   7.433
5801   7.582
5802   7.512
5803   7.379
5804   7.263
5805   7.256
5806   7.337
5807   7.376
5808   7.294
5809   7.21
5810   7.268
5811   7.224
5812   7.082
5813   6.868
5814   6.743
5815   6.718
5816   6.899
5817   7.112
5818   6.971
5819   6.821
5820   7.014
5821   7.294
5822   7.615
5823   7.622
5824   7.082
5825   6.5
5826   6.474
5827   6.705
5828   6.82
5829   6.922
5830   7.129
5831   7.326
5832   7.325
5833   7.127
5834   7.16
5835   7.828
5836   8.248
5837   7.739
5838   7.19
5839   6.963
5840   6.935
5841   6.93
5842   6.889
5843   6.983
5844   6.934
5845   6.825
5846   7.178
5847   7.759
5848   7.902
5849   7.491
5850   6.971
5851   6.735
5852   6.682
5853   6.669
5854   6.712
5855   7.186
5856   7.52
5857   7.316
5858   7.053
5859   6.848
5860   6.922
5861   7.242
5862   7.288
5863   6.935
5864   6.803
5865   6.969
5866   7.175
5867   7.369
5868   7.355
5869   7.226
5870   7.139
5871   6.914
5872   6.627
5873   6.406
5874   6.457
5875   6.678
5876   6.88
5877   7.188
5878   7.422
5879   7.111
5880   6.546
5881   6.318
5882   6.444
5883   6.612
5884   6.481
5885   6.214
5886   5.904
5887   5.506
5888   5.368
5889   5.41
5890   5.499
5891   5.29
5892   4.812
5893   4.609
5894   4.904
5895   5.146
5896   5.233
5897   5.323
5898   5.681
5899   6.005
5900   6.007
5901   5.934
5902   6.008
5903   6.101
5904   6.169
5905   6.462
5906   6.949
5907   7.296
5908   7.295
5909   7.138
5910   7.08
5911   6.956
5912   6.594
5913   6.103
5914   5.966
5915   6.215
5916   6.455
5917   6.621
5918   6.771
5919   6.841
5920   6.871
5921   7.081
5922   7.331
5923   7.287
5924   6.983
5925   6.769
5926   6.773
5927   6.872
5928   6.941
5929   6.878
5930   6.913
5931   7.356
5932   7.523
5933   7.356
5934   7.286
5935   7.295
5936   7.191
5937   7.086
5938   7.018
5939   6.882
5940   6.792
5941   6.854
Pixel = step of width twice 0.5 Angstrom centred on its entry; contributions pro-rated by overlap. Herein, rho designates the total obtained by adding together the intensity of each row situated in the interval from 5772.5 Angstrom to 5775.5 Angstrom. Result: 22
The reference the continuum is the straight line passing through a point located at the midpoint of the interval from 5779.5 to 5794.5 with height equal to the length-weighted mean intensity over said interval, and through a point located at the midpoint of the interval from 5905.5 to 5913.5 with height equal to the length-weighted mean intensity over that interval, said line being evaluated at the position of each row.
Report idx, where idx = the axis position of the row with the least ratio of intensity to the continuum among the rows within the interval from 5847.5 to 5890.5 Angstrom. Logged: 5888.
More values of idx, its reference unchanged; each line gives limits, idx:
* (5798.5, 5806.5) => 5805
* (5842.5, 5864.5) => 5853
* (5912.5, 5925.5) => 5914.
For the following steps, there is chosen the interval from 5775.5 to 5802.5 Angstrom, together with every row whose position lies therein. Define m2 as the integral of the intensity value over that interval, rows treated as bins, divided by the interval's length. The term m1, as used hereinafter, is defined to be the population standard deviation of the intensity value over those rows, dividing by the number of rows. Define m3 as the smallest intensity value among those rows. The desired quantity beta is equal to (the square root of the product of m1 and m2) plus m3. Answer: 8.0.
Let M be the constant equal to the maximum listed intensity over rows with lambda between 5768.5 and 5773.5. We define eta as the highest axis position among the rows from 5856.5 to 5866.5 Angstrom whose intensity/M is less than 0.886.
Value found 5864 Angstrom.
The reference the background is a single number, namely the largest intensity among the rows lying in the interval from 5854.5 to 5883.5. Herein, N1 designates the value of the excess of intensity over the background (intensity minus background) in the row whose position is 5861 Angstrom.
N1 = -0.3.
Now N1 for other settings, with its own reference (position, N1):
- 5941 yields -0.7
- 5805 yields -0.3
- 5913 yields -1.4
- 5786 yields -1.0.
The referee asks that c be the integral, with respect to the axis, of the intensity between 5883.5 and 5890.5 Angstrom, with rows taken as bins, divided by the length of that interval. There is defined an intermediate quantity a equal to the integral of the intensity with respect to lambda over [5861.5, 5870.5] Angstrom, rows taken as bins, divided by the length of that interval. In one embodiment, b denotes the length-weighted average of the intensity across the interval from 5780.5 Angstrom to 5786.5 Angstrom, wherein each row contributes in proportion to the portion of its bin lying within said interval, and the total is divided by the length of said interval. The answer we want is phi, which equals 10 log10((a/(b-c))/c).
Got 0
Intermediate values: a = 7.14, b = 6.98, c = 5.8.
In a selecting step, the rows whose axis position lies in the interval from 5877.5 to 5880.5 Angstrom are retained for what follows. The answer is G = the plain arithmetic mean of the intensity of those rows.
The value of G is 7.03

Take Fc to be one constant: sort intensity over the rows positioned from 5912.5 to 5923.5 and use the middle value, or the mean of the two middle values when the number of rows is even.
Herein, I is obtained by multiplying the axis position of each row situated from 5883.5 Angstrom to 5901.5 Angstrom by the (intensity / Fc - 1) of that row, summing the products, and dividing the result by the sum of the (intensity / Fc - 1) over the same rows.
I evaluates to 5892.8 Angstrom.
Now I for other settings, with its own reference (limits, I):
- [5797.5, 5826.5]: 5808.5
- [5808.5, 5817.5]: 5811.7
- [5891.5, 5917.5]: 5898.0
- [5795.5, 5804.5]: 5799.9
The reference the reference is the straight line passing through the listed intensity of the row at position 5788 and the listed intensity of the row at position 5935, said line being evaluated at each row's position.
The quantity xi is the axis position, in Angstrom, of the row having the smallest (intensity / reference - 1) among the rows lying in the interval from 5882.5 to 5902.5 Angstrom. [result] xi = 5893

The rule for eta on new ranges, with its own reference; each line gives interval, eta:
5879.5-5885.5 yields 5885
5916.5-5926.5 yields 5926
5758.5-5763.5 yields 5761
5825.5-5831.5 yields 5829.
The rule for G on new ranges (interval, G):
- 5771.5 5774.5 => 7.61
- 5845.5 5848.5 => 7.61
